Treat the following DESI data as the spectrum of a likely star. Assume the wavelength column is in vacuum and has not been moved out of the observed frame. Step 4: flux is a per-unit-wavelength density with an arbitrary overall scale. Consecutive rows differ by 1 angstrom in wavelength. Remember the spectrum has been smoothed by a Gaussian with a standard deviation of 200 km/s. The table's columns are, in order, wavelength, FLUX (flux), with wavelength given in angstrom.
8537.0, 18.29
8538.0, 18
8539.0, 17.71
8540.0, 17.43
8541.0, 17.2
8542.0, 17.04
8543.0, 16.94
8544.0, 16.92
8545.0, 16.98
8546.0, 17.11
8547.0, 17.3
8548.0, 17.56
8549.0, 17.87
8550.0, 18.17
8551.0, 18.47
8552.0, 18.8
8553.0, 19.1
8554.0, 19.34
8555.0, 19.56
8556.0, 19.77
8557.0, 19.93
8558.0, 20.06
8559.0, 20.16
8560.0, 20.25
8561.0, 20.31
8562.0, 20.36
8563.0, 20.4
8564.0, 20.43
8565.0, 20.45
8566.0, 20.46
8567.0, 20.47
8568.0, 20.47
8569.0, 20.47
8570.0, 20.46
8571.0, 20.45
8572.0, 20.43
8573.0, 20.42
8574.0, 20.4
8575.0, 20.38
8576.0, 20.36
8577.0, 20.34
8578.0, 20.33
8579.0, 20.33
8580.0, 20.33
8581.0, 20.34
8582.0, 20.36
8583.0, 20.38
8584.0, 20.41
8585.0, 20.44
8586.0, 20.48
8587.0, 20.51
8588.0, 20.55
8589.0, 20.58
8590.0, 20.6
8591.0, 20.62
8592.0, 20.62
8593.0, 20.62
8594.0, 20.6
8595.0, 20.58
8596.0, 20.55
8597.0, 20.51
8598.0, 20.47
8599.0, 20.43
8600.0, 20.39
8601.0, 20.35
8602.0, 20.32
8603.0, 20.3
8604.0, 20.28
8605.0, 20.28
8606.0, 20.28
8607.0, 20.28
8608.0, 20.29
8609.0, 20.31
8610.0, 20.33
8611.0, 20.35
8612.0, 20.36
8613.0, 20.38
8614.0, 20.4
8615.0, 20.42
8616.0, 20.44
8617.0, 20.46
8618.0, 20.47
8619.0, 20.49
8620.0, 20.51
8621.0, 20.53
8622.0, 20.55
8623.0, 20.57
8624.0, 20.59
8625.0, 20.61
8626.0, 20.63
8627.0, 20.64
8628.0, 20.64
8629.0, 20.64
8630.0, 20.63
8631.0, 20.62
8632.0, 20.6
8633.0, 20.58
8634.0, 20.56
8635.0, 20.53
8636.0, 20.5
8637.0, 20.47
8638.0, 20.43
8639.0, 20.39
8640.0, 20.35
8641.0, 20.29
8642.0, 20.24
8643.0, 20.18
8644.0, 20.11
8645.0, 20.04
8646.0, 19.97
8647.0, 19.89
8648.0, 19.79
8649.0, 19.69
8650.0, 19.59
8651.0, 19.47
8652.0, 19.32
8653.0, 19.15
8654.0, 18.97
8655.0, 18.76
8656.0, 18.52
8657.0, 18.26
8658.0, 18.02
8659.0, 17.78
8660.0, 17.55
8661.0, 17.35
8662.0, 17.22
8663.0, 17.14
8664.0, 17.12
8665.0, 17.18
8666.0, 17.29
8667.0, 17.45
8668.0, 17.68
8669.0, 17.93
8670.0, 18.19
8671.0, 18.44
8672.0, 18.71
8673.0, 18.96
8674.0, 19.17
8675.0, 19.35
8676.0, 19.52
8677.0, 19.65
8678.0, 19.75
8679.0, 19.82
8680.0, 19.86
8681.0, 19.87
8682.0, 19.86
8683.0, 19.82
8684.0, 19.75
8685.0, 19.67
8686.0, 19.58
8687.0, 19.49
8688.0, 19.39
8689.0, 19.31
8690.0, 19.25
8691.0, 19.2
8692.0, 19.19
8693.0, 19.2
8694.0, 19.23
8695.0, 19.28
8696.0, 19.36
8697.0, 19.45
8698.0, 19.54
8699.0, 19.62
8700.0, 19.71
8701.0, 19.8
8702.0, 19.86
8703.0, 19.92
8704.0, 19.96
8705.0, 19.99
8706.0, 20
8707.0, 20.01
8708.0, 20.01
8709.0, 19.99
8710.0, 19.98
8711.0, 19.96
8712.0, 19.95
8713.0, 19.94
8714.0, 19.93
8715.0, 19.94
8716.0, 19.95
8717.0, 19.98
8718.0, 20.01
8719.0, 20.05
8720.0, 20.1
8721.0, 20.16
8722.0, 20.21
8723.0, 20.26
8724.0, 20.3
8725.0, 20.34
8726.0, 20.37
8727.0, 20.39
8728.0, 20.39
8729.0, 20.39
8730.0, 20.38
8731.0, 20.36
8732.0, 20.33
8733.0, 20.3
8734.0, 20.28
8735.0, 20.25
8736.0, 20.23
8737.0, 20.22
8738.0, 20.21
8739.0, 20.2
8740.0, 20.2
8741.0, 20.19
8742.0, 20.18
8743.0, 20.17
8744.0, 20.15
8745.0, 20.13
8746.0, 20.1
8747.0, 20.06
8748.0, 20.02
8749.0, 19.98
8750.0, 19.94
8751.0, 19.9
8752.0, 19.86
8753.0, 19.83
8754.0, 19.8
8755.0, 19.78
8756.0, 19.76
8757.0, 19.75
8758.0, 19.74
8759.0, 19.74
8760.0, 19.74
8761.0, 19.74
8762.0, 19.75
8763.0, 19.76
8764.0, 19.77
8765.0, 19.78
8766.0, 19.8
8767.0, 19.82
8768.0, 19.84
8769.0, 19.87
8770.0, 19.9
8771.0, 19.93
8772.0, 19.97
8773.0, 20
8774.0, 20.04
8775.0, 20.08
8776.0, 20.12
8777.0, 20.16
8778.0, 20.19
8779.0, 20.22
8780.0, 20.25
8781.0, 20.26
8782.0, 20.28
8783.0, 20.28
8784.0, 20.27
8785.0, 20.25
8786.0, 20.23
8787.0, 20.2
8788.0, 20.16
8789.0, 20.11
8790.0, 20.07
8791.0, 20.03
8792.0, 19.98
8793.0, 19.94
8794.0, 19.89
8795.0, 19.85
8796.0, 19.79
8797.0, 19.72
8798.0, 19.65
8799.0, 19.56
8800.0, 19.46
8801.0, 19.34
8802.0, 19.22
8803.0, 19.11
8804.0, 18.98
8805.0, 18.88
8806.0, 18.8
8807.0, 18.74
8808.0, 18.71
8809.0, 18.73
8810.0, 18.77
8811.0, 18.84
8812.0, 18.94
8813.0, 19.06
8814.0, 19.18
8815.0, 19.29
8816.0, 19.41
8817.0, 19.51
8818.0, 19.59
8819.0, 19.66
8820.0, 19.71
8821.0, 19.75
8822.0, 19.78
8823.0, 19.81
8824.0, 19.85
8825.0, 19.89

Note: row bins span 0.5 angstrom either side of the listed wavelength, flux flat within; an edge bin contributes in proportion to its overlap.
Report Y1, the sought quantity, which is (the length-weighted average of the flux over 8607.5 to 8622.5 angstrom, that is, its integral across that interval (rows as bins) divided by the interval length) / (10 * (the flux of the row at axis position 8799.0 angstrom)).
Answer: 0.104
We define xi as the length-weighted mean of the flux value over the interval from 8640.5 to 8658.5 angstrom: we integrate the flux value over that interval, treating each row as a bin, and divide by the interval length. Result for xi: 19.5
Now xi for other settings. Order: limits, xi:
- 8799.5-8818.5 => 19.1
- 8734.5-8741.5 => 20.2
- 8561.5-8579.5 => 20.4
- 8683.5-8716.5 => 19.7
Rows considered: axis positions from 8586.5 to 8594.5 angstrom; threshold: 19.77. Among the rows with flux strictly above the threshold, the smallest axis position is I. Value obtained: 8587.0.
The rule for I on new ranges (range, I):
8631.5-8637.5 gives 8632.0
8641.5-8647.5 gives 8642.0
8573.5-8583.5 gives 8574.0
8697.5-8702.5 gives 8701.0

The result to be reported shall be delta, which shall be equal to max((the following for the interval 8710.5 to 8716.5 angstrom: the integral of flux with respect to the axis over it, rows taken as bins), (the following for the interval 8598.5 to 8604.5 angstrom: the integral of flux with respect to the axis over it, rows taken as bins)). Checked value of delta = 122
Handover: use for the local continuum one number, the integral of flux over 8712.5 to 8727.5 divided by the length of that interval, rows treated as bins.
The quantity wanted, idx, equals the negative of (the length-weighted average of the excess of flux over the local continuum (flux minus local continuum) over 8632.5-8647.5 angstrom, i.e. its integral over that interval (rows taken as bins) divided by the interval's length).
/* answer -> -0.2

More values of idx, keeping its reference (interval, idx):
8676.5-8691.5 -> 0.5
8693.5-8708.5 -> 0.4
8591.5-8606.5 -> -0.3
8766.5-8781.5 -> 0.1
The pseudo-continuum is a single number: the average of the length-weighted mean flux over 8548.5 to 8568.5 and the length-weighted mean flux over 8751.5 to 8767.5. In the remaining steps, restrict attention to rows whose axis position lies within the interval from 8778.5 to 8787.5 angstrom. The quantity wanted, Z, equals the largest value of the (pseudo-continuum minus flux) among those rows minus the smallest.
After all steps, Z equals 0.1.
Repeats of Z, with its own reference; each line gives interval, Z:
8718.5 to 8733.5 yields 0.3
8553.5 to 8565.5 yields 1.1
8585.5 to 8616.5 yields 0.3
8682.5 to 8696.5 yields 0.6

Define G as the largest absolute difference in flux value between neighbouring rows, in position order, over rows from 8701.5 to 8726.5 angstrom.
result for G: 0.06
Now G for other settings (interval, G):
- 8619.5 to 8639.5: 0.04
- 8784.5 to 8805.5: 0.13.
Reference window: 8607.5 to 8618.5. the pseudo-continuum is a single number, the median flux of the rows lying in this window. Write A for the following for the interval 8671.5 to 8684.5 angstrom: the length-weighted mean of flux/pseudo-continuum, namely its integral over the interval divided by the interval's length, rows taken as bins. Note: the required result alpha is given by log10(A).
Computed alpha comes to -0.018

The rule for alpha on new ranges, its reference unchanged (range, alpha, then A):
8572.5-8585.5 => 0.000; 1.00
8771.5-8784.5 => -0.005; 0.99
